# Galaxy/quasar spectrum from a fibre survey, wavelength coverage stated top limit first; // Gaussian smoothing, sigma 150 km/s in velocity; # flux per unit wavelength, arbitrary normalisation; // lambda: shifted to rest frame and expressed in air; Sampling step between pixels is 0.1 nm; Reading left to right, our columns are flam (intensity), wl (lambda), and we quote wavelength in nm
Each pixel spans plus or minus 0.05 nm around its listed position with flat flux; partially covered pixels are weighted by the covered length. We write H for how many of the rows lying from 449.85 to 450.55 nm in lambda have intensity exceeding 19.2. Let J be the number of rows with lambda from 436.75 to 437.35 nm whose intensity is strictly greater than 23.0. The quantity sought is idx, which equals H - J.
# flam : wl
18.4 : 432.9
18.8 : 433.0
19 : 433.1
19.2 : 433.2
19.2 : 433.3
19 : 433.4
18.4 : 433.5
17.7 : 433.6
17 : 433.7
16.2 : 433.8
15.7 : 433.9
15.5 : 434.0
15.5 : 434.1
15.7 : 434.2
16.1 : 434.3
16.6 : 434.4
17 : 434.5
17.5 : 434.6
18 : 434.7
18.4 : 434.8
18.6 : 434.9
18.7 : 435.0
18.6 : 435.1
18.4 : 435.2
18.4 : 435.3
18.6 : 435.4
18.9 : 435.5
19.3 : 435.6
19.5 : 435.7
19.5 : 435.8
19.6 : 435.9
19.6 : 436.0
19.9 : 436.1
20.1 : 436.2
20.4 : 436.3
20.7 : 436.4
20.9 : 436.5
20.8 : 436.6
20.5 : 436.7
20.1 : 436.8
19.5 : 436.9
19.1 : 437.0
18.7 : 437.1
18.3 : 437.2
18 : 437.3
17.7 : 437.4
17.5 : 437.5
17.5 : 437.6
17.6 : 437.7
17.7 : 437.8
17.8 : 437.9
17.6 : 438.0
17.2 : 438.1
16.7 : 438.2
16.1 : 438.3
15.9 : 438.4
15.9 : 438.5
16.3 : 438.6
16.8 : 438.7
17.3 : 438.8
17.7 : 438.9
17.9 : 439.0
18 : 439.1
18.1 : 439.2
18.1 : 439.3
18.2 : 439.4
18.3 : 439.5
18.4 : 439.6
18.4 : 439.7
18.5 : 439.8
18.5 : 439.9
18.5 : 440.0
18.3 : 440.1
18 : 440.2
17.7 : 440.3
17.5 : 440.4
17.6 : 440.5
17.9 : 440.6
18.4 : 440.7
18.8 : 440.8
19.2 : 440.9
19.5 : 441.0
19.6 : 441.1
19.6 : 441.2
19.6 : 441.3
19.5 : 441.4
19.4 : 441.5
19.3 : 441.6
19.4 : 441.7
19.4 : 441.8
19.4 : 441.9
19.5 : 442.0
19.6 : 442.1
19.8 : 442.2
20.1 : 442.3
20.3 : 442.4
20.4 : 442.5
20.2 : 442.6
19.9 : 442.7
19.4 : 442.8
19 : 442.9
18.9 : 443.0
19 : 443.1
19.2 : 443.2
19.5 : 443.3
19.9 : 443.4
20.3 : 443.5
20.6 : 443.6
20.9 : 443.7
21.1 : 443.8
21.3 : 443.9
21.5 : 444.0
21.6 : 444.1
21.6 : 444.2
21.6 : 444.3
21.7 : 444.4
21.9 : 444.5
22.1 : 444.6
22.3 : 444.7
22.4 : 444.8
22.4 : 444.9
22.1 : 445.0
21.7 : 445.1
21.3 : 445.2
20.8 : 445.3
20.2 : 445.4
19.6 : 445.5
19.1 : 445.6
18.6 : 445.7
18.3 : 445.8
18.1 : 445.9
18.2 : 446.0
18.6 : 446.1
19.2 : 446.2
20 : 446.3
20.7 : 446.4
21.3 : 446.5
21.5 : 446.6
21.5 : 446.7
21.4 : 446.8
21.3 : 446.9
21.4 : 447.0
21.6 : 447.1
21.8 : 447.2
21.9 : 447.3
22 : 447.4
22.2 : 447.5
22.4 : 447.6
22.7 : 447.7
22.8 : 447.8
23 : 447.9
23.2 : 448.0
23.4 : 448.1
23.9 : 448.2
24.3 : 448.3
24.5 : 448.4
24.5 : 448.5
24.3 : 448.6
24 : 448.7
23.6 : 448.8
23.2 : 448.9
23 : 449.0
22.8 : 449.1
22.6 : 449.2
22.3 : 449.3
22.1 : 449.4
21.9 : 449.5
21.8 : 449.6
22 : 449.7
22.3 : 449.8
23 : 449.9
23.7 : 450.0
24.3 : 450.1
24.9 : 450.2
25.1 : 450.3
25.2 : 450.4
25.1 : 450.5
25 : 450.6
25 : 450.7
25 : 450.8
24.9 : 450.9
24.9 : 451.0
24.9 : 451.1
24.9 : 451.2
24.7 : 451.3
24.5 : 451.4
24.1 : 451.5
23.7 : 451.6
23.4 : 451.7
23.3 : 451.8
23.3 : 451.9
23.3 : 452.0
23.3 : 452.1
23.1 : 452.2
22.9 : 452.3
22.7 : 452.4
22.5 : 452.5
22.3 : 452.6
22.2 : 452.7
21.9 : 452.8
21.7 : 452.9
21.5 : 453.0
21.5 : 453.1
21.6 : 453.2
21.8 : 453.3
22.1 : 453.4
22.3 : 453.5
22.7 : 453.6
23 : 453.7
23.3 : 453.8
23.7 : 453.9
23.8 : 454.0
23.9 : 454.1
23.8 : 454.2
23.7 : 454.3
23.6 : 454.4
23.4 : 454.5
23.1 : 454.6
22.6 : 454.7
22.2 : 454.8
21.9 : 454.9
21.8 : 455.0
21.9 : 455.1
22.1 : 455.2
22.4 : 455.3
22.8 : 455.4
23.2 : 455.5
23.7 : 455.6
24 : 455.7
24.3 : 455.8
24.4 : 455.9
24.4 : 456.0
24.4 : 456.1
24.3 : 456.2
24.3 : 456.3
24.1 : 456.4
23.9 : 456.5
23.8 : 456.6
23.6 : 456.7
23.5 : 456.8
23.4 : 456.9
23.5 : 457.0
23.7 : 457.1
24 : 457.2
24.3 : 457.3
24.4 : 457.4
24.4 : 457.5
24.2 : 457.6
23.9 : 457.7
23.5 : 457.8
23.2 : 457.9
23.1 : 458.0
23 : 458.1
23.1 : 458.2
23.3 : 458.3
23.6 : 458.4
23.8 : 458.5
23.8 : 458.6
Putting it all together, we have 7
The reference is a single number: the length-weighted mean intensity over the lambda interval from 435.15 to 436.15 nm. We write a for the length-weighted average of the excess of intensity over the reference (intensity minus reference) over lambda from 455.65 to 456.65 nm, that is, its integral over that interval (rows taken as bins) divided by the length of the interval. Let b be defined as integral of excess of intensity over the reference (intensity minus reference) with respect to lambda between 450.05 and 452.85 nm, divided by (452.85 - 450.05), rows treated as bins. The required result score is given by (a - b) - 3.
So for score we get -3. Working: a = 5.0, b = 4.8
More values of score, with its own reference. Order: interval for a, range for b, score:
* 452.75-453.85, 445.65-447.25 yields -1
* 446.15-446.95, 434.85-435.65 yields -1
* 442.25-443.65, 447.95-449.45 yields -7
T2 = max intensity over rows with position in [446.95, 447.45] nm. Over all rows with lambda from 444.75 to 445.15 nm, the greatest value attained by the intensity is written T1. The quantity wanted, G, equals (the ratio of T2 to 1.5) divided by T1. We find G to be 0.65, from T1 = 22.4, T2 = 22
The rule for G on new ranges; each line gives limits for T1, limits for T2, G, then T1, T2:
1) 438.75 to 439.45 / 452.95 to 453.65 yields 0.83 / 18.2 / 22.7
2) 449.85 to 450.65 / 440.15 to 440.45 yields 0.48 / 25.2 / 18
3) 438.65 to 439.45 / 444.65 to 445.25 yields 0.82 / 18.2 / 22.4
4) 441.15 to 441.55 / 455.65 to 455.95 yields 0.83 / 19.6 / 24.4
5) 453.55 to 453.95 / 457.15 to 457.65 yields 0.69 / 23.7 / 24.4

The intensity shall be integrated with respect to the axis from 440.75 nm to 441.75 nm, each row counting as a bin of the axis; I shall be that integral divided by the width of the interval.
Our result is 19.4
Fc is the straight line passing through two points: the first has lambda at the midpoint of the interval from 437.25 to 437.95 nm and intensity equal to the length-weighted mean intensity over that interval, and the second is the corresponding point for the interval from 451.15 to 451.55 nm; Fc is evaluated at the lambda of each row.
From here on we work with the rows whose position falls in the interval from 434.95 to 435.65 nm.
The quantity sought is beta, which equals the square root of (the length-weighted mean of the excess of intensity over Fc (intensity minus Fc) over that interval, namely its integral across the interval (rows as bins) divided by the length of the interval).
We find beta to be 1.5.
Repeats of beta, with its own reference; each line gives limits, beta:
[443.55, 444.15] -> 0.6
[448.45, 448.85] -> 0.9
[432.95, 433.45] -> 1.9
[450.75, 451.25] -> 0.7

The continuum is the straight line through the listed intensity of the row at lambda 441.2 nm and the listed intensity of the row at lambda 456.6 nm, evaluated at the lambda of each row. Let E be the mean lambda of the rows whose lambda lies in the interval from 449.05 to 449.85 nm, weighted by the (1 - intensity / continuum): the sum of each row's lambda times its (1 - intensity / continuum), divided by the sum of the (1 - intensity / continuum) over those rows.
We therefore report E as 449.27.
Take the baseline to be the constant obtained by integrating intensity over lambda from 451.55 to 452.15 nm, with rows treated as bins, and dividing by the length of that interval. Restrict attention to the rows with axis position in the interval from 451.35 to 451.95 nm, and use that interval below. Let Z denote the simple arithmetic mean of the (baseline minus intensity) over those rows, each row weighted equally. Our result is -0.3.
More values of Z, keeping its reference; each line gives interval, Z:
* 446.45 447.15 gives 2.0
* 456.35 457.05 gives -0.3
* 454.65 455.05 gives 1.3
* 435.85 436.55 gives 3.2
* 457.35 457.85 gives -0.7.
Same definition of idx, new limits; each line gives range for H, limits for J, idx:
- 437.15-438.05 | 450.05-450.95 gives -9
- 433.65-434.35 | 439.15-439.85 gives 0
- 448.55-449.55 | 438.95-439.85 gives 10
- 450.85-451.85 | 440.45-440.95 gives 10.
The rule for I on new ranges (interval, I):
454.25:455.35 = 22.6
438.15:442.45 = 18.4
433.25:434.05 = 17.3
